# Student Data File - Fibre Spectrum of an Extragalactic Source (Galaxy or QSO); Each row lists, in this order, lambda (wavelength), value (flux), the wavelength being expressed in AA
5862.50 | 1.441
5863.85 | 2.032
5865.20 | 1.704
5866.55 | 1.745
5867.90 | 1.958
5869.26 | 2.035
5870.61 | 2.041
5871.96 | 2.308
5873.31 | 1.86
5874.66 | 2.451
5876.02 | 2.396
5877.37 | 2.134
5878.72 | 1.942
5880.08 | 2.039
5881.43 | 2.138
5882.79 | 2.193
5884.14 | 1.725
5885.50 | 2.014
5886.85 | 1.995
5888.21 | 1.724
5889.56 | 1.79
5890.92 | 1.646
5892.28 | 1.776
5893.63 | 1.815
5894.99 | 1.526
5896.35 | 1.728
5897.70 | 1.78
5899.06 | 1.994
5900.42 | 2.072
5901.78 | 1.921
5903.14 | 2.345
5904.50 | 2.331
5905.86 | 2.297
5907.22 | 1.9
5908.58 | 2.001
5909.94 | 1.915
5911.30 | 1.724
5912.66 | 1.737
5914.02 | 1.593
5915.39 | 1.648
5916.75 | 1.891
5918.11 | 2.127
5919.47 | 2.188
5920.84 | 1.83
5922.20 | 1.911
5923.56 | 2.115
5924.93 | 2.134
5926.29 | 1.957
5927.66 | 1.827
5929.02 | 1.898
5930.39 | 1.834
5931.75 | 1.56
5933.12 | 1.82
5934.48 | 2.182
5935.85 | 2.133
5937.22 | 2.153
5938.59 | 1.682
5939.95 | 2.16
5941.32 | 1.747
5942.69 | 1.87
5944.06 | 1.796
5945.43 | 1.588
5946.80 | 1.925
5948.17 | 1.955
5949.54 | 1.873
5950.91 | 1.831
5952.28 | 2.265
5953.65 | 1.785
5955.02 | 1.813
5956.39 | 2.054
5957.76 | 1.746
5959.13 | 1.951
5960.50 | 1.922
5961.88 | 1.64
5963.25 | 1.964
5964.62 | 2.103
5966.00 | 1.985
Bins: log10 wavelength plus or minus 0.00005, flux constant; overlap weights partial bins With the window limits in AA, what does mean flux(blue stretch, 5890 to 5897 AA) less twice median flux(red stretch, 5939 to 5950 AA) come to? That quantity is -2.04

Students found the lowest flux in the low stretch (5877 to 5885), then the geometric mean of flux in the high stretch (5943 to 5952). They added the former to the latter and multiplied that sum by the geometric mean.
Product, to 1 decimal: 6.5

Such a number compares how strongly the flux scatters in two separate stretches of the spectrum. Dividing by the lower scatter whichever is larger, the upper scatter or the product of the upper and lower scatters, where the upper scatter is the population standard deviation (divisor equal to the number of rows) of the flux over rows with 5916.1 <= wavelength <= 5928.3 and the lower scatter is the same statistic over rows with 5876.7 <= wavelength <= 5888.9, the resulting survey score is 0.84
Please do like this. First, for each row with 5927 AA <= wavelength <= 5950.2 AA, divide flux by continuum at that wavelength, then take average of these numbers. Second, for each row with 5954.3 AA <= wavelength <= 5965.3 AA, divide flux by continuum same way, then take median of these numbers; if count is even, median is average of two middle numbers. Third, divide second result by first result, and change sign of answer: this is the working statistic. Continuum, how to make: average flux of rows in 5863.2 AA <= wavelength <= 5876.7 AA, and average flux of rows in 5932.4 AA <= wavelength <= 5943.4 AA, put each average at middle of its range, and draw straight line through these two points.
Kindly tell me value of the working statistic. -1.04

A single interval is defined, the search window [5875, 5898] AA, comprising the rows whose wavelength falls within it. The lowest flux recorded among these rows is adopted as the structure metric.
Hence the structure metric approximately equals 1.526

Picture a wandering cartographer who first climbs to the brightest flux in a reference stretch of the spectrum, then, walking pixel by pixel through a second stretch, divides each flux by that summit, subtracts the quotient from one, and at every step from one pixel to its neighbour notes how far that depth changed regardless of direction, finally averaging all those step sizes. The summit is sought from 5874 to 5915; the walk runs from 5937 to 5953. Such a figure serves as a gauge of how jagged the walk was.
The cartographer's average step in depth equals 0.100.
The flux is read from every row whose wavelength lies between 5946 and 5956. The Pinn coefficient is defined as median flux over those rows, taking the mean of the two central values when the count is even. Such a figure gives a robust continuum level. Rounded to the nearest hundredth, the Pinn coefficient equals 1.87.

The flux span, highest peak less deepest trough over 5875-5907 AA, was 0.87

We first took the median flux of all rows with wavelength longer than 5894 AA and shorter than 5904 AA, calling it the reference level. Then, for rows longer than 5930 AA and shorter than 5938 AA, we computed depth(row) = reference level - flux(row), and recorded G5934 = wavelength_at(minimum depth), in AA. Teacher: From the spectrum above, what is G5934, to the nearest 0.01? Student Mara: 5934.48 AA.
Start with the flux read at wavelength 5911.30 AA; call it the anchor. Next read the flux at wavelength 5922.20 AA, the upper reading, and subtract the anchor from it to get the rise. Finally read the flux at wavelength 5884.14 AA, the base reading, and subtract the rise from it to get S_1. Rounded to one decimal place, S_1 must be 1.5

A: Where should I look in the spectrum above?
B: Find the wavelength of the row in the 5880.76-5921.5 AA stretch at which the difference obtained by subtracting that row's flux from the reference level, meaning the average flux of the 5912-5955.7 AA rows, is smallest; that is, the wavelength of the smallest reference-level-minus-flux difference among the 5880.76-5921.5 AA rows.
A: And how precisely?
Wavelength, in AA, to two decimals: 5903.14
